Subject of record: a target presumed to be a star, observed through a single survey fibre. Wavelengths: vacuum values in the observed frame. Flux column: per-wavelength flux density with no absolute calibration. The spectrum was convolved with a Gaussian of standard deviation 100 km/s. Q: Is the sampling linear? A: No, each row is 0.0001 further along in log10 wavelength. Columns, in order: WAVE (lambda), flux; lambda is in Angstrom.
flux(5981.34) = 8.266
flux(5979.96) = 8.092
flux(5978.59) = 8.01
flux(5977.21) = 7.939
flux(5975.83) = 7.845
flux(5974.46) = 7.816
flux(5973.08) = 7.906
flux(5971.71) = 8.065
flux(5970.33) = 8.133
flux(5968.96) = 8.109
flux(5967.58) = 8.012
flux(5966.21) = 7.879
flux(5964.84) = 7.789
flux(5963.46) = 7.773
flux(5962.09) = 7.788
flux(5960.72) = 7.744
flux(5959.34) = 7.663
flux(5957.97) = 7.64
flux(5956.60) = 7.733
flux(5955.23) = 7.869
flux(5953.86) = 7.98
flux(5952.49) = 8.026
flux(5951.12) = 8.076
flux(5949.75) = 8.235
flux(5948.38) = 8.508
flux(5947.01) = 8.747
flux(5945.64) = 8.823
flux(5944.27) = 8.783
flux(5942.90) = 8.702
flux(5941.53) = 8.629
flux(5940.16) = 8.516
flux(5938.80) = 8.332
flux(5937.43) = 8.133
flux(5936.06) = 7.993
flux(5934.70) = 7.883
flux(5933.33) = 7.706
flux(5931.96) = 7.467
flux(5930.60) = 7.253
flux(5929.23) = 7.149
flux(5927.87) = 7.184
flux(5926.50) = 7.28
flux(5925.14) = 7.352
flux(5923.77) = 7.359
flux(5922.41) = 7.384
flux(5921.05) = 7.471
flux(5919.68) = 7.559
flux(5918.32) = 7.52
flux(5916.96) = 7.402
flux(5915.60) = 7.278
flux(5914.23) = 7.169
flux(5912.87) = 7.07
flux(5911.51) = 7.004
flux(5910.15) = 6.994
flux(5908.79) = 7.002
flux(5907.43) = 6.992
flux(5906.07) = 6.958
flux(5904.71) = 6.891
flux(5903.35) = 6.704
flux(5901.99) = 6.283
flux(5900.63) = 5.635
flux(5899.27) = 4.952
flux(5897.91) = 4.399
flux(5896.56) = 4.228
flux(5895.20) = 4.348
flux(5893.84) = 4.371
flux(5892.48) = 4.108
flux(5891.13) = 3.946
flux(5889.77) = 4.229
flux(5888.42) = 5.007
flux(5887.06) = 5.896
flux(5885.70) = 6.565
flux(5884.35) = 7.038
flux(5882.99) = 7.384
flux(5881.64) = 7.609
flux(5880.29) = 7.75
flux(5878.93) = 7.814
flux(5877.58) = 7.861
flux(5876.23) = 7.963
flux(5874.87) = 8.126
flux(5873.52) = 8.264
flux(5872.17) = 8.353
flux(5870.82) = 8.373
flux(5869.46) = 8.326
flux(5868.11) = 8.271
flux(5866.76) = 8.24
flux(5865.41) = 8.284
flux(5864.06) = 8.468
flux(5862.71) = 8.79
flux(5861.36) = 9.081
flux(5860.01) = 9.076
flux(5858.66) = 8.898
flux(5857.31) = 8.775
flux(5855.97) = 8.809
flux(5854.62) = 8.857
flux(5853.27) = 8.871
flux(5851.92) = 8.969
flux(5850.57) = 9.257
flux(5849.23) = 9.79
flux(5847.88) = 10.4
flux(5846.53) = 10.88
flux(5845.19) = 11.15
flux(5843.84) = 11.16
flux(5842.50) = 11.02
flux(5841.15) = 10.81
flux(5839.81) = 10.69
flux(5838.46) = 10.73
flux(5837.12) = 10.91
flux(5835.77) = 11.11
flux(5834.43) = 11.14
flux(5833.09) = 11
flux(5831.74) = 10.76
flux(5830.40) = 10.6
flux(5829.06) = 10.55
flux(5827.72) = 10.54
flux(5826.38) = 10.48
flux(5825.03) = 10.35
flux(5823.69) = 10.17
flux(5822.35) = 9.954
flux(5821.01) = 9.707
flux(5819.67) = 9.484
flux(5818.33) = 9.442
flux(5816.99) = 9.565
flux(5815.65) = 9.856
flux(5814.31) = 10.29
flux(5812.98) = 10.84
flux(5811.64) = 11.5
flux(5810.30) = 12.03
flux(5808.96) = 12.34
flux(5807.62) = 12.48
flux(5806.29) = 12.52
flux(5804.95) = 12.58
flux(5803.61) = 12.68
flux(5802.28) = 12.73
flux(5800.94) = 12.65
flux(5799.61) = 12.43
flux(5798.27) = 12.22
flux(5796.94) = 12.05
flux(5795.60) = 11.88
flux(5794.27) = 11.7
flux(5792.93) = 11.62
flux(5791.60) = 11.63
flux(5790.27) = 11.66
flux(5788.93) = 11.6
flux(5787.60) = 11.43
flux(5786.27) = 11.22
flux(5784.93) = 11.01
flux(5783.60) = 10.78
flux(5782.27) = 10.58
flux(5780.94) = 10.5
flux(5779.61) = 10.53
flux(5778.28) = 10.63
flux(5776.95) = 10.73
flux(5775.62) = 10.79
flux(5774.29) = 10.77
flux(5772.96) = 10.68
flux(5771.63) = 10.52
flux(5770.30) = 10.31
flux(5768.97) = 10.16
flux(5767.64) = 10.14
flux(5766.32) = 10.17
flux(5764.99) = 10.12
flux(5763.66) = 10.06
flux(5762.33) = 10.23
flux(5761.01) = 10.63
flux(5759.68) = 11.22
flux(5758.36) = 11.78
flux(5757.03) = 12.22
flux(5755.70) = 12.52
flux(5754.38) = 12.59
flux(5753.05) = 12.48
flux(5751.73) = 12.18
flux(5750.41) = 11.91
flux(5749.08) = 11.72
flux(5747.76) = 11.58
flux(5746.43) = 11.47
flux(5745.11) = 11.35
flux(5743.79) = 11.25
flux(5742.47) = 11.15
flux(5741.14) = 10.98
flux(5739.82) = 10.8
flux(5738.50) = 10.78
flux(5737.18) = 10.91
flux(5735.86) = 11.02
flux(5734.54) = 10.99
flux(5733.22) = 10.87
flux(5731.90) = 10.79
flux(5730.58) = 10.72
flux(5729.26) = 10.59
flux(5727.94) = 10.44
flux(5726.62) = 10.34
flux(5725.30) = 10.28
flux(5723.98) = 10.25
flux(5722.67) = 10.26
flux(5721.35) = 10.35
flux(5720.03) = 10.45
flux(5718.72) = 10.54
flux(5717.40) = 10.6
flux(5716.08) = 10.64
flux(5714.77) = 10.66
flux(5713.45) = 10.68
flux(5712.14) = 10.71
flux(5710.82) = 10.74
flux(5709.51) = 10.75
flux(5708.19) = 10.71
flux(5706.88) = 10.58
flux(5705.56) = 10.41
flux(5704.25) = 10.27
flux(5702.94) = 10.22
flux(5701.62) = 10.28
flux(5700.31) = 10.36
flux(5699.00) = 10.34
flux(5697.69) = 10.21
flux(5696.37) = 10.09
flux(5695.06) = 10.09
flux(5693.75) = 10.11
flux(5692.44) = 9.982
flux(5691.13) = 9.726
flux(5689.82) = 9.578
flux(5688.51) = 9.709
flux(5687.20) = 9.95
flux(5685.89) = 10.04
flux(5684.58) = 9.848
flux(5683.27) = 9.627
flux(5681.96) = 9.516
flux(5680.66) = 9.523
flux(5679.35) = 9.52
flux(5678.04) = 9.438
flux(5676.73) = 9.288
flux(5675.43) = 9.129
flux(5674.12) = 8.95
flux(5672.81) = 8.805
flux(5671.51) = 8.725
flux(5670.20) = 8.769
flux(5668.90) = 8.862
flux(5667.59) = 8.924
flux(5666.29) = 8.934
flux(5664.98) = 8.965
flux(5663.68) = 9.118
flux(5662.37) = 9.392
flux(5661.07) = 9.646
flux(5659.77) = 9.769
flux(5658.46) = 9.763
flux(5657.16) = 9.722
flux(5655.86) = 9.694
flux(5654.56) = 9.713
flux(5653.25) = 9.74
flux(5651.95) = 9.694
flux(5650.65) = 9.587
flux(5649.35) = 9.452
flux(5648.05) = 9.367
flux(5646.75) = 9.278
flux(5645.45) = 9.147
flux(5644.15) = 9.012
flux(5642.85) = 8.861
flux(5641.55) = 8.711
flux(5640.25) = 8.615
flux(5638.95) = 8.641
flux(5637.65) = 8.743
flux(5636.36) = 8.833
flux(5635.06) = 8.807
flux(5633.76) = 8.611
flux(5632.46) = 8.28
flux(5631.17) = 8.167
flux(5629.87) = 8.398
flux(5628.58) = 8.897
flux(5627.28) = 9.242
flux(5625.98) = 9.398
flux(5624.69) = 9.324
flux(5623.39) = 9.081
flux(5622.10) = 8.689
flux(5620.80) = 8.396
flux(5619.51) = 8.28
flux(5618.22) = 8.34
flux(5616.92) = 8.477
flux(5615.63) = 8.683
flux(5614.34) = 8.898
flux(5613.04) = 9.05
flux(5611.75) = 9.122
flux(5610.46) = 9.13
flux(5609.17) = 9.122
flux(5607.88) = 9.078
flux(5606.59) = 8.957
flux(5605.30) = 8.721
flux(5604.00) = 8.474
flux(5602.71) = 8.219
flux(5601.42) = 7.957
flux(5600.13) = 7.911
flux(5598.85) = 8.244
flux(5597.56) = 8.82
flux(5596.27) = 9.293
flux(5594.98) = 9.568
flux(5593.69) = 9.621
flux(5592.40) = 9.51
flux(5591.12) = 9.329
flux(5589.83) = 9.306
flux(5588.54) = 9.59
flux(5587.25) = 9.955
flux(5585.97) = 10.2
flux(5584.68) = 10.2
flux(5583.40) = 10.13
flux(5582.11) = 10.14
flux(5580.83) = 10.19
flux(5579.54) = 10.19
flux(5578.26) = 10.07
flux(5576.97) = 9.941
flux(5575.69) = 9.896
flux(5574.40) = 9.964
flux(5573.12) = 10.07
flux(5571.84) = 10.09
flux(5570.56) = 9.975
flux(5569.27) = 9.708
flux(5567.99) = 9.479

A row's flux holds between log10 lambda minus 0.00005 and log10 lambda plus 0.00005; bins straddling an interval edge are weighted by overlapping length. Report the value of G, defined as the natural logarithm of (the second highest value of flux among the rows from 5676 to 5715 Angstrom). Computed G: 2.37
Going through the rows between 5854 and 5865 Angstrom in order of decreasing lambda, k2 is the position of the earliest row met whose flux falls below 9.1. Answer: 5864.06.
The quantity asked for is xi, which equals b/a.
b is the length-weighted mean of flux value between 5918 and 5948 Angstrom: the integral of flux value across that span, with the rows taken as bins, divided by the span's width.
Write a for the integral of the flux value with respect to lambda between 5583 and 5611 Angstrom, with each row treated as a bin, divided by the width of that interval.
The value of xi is 0.86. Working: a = 9.1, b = 7.9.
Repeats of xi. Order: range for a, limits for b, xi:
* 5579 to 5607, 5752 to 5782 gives 1.17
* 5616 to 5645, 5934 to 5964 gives 0.94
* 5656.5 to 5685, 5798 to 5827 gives 1.20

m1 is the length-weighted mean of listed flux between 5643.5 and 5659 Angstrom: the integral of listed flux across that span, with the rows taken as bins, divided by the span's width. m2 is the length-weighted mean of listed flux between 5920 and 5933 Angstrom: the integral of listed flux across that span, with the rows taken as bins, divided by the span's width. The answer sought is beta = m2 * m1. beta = 70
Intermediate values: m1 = 9.5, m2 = 7.3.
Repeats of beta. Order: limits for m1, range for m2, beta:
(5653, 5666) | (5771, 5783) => 101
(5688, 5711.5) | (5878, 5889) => 71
